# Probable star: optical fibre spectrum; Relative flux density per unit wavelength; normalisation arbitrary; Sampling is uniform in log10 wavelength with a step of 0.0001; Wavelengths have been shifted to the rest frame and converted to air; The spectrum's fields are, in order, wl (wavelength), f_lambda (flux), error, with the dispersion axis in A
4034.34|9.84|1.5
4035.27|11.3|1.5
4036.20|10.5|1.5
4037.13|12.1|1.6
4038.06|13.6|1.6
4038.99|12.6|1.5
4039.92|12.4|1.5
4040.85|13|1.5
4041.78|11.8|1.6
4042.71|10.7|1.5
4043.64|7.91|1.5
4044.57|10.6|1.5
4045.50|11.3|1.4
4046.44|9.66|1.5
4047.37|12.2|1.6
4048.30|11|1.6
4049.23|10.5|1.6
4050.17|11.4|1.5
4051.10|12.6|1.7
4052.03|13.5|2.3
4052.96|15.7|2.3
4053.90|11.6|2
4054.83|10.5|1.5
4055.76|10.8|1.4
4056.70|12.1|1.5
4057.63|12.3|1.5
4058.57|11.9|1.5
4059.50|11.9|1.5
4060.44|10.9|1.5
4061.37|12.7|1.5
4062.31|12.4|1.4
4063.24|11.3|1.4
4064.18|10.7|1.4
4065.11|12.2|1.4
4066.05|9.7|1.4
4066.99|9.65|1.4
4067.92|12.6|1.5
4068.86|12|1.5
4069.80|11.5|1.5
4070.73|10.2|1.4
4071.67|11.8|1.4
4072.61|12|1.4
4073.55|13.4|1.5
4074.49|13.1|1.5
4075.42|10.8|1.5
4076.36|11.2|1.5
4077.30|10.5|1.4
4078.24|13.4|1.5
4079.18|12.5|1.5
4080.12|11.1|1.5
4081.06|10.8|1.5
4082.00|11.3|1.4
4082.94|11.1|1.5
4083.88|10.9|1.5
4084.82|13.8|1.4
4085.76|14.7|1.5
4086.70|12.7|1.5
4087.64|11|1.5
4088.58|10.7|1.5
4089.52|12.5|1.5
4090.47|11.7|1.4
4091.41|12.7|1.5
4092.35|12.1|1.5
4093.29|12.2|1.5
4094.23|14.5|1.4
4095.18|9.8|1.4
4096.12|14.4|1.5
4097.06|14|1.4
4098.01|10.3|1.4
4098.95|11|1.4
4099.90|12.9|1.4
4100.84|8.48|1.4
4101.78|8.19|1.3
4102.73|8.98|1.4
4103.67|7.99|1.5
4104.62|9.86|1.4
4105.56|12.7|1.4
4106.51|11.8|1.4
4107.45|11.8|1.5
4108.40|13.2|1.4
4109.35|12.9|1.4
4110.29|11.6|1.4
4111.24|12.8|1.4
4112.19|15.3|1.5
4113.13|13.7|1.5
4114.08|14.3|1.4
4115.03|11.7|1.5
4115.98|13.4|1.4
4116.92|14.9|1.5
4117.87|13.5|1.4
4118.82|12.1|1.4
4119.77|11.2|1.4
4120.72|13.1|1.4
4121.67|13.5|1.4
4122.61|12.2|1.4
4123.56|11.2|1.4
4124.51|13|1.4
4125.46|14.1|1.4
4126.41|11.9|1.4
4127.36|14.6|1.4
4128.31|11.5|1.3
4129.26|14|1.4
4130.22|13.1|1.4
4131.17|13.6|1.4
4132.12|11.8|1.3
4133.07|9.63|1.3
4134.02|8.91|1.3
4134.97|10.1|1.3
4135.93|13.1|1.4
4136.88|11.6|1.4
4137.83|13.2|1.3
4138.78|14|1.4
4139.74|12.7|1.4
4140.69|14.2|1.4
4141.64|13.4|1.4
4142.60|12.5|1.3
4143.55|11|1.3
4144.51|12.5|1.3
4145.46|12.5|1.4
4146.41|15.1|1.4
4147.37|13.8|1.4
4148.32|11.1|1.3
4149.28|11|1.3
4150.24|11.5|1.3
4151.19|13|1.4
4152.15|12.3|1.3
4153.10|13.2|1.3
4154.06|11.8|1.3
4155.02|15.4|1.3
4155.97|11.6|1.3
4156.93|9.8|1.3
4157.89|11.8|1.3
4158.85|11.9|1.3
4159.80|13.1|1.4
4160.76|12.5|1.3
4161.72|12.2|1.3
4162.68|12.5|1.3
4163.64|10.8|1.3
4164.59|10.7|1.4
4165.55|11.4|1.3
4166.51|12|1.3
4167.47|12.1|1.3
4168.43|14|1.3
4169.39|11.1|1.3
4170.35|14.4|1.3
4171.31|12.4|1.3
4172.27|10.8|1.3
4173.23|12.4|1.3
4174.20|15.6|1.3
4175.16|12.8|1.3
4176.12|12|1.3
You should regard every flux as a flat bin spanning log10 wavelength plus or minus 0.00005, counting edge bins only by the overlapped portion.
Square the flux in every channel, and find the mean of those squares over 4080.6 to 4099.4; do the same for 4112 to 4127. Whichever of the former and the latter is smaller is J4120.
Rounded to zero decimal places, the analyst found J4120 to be 149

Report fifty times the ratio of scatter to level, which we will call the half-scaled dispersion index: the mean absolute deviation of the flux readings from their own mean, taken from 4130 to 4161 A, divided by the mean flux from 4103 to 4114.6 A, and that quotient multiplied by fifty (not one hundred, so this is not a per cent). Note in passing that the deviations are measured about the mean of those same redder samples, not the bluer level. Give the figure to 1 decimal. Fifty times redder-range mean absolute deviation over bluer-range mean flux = 4.7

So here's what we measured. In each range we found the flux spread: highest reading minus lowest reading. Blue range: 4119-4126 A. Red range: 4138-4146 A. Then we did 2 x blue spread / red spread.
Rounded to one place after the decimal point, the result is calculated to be 1.8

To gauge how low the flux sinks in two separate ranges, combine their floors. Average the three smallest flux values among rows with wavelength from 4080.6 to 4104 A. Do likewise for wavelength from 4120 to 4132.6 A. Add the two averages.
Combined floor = 19.7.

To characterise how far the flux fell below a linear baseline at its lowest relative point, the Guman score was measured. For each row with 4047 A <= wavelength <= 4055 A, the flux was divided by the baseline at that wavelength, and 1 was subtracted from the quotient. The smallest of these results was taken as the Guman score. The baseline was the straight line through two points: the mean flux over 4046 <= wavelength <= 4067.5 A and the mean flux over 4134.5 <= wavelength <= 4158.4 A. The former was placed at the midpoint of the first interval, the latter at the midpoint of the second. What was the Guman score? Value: -0.095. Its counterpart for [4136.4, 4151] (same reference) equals -0.121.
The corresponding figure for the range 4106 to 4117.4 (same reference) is -0.044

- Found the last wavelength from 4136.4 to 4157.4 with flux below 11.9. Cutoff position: 4156.93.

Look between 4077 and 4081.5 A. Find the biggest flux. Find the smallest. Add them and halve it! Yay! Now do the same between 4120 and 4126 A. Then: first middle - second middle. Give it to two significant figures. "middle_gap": -0.70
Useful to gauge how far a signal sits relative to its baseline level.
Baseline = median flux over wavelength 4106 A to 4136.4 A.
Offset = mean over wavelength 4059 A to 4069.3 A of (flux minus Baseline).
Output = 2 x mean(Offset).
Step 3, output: -3.0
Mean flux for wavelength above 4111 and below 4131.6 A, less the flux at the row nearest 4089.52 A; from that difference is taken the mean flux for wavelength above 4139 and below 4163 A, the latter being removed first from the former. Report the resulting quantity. -11.9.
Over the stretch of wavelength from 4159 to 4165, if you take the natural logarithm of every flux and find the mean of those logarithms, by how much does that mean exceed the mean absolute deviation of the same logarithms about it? 2.41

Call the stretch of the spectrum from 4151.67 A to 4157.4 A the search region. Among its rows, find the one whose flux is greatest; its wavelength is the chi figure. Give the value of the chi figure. 4155.02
